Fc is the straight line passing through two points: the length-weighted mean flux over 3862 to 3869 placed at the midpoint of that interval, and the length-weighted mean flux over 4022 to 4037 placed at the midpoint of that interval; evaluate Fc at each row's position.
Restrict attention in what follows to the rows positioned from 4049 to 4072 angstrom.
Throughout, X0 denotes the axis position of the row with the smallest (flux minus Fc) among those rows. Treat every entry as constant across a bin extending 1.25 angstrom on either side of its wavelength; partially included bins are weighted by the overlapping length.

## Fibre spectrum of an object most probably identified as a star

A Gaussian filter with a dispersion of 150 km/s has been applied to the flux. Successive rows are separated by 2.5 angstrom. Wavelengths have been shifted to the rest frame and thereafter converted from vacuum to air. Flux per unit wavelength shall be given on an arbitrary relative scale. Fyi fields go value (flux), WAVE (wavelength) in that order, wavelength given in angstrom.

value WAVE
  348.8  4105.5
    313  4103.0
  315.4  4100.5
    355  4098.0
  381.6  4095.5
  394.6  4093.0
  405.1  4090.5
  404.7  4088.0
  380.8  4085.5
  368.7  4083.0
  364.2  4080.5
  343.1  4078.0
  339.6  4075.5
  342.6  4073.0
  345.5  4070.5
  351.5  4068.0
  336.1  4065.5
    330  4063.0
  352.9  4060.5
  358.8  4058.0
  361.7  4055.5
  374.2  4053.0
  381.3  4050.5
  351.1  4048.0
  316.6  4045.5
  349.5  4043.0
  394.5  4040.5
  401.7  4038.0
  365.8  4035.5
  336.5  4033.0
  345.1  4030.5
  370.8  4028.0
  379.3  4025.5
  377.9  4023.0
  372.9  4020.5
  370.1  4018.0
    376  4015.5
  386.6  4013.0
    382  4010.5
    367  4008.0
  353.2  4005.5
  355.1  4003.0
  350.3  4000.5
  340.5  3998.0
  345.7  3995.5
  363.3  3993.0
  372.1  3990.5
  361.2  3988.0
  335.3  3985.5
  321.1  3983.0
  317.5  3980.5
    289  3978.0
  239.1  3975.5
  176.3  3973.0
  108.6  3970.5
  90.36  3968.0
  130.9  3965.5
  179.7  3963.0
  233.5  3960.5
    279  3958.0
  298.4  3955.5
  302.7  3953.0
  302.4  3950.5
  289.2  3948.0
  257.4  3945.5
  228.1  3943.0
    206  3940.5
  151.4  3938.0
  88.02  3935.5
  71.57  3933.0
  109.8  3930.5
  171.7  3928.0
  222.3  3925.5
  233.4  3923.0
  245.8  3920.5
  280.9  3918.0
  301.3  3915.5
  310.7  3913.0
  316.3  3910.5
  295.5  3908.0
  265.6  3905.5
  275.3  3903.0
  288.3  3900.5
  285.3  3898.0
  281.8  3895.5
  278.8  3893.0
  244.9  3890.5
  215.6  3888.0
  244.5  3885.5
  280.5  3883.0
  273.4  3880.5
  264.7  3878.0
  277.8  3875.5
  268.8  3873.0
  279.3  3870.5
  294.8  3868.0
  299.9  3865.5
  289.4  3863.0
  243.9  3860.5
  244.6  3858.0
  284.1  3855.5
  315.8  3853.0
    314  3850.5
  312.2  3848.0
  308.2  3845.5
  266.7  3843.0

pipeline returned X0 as 4063.0 angstrom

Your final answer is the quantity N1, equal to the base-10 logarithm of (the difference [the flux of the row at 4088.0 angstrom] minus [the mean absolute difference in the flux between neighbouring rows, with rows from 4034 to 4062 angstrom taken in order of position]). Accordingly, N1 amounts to 2.58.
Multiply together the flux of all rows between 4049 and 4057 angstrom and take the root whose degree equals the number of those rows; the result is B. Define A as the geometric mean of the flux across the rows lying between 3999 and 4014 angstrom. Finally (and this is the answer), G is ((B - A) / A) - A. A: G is -365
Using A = 365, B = 372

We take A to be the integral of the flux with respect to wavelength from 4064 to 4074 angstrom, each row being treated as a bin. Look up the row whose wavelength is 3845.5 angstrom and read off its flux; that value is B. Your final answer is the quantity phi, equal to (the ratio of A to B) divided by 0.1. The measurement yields 111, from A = 3436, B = 308.2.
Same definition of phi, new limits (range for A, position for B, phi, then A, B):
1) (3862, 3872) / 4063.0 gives 88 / 2903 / 330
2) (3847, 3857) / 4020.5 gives 82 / 3048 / 372.9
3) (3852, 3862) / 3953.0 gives 90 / 2714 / 302.7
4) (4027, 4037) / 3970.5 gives 327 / 3553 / 108.6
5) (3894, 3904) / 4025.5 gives 75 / 2828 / 379.3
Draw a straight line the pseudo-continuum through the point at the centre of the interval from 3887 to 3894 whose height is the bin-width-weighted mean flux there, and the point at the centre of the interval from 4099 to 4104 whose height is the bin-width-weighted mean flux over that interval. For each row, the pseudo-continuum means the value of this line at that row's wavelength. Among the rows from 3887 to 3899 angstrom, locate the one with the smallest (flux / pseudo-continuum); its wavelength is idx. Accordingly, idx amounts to 3888.0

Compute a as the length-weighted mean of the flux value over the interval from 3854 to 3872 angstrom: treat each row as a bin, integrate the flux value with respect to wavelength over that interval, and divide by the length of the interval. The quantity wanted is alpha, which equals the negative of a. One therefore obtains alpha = -277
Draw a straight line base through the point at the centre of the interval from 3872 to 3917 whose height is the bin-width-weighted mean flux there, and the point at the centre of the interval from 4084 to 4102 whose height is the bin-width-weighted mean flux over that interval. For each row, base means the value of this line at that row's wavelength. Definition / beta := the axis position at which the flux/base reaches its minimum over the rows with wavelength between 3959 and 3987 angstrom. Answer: 3968.0 angstrom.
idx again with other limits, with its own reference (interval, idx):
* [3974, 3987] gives 3975.5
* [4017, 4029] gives 4028.0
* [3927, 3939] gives 3933.0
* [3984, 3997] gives 3985.5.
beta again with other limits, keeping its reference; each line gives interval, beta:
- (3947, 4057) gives 3968.0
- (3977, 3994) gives 3978.0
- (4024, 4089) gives 4045.5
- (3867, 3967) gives 3933.0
